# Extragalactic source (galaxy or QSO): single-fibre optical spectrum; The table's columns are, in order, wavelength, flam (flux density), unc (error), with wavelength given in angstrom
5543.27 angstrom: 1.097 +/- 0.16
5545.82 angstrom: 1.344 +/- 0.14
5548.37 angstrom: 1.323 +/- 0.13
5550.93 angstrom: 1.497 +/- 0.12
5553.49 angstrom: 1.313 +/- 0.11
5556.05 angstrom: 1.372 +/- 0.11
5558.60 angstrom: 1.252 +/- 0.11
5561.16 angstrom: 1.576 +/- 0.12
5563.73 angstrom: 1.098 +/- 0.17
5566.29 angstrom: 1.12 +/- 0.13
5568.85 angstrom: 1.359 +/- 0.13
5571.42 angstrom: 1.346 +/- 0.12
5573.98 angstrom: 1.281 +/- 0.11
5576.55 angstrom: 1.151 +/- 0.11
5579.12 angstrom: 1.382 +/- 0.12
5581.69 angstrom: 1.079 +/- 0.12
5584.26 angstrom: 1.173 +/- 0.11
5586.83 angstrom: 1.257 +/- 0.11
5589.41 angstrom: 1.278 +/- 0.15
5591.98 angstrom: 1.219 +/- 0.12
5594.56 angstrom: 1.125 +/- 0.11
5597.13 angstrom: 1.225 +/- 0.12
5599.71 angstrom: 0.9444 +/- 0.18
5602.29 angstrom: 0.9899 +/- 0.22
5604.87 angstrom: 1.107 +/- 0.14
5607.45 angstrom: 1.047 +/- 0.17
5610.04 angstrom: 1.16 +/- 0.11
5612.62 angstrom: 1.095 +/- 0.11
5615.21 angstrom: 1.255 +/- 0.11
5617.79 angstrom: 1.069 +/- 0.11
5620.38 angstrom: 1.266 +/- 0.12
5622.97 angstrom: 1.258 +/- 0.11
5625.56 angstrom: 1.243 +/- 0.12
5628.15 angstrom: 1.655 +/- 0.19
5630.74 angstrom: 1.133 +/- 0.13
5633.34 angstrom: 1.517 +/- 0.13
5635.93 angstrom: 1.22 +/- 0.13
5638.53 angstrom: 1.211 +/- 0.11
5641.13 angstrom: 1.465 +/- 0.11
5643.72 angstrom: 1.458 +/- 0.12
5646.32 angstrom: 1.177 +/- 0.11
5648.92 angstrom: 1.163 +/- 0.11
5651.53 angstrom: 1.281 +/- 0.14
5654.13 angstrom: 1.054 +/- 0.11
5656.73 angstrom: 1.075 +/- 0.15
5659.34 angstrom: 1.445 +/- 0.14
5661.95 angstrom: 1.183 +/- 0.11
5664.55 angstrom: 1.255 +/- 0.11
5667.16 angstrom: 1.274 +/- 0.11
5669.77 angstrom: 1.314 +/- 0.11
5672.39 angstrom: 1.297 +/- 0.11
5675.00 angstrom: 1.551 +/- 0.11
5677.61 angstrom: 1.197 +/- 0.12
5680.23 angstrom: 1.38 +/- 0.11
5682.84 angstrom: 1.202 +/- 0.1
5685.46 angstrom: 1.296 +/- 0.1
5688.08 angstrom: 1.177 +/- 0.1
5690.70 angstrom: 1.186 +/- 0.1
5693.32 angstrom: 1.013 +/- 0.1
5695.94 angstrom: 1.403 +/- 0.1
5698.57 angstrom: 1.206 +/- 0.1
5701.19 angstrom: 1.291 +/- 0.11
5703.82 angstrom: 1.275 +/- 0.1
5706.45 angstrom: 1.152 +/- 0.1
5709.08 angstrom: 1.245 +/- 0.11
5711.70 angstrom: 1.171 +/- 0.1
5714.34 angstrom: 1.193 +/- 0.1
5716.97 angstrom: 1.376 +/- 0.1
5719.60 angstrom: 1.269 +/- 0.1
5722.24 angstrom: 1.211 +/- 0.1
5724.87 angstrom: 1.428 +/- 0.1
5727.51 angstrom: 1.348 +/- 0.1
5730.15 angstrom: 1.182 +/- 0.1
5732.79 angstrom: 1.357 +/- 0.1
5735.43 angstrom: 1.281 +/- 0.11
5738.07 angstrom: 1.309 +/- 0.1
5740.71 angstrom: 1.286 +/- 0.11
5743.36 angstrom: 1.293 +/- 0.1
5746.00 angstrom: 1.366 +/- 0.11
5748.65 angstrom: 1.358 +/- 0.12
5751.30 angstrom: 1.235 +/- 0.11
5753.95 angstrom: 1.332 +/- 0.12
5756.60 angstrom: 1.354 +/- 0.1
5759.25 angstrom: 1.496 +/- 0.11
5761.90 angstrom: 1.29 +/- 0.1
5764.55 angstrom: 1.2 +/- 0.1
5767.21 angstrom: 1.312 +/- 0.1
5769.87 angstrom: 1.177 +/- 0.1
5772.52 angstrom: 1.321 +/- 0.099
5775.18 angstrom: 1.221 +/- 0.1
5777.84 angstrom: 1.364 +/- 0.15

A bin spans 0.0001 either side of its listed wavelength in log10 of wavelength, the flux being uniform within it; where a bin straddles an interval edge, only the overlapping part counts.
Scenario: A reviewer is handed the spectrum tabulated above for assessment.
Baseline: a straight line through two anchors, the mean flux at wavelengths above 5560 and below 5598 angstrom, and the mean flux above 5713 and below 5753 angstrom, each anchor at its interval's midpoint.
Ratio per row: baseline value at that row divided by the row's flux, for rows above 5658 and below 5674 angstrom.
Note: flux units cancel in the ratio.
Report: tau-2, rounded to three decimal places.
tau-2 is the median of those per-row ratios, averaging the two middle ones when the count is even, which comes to 0.993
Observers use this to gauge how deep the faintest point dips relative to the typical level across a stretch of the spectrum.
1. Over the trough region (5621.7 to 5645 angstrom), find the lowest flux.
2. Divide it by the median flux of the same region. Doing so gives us 0.90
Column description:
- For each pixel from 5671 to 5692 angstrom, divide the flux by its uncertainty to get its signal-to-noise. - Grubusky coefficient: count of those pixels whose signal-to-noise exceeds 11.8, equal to 5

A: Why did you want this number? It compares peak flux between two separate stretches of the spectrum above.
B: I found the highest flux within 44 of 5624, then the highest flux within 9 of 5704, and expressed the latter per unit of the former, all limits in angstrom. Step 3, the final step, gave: 0.85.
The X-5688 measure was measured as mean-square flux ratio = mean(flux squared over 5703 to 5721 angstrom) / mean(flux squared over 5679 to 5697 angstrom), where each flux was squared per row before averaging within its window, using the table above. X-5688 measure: 1.00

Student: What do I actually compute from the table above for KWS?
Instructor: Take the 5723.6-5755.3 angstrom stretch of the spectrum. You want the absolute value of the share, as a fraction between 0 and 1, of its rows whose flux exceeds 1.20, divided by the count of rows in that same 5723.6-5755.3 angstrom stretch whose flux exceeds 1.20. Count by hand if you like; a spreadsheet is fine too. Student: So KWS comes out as 0.083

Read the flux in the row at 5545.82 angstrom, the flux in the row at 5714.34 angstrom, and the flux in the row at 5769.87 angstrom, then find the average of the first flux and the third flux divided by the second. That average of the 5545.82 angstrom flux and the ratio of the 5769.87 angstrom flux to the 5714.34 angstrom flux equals 1.17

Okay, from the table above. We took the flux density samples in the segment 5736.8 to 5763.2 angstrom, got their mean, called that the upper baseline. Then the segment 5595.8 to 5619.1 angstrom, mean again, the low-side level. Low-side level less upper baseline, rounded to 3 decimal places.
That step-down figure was -0.233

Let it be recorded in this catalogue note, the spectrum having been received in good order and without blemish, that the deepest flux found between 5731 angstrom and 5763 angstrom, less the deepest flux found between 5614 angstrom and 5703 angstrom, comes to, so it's 0.22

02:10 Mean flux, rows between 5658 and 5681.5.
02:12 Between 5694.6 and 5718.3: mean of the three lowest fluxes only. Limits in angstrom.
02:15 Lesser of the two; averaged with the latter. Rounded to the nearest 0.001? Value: 1.172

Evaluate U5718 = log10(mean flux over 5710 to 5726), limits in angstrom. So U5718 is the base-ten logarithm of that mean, 0.105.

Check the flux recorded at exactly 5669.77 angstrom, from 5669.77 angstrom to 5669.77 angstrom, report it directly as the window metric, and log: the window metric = 1.314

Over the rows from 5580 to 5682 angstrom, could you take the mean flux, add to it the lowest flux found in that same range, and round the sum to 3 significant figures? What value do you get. 2.18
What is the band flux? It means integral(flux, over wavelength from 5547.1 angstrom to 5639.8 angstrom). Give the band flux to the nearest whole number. 115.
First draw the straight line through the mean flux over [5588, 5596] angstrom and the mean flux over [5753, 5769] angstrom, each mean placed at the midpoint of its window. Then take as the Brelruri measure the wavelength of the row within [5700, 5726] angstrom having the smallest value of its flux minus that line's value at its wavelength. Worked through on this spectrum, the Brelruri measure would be 5706.45 angstrom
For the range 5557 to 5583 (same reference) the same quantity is 5581.69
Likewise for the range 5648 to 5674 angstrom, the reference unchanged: 5654.13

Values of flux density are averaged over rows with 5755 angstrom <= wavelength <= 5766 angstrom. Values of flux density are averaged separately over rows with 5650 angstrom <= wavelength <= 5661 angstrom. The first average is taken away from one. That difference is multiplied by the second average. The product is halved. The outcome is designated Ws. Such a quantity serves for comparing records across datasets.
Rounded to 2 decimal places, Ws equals -0.20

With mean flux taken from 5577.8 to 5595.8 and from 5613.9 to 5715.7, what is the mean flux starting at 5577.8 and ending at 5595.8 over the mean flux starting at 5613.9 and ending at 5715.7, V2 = 0.96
